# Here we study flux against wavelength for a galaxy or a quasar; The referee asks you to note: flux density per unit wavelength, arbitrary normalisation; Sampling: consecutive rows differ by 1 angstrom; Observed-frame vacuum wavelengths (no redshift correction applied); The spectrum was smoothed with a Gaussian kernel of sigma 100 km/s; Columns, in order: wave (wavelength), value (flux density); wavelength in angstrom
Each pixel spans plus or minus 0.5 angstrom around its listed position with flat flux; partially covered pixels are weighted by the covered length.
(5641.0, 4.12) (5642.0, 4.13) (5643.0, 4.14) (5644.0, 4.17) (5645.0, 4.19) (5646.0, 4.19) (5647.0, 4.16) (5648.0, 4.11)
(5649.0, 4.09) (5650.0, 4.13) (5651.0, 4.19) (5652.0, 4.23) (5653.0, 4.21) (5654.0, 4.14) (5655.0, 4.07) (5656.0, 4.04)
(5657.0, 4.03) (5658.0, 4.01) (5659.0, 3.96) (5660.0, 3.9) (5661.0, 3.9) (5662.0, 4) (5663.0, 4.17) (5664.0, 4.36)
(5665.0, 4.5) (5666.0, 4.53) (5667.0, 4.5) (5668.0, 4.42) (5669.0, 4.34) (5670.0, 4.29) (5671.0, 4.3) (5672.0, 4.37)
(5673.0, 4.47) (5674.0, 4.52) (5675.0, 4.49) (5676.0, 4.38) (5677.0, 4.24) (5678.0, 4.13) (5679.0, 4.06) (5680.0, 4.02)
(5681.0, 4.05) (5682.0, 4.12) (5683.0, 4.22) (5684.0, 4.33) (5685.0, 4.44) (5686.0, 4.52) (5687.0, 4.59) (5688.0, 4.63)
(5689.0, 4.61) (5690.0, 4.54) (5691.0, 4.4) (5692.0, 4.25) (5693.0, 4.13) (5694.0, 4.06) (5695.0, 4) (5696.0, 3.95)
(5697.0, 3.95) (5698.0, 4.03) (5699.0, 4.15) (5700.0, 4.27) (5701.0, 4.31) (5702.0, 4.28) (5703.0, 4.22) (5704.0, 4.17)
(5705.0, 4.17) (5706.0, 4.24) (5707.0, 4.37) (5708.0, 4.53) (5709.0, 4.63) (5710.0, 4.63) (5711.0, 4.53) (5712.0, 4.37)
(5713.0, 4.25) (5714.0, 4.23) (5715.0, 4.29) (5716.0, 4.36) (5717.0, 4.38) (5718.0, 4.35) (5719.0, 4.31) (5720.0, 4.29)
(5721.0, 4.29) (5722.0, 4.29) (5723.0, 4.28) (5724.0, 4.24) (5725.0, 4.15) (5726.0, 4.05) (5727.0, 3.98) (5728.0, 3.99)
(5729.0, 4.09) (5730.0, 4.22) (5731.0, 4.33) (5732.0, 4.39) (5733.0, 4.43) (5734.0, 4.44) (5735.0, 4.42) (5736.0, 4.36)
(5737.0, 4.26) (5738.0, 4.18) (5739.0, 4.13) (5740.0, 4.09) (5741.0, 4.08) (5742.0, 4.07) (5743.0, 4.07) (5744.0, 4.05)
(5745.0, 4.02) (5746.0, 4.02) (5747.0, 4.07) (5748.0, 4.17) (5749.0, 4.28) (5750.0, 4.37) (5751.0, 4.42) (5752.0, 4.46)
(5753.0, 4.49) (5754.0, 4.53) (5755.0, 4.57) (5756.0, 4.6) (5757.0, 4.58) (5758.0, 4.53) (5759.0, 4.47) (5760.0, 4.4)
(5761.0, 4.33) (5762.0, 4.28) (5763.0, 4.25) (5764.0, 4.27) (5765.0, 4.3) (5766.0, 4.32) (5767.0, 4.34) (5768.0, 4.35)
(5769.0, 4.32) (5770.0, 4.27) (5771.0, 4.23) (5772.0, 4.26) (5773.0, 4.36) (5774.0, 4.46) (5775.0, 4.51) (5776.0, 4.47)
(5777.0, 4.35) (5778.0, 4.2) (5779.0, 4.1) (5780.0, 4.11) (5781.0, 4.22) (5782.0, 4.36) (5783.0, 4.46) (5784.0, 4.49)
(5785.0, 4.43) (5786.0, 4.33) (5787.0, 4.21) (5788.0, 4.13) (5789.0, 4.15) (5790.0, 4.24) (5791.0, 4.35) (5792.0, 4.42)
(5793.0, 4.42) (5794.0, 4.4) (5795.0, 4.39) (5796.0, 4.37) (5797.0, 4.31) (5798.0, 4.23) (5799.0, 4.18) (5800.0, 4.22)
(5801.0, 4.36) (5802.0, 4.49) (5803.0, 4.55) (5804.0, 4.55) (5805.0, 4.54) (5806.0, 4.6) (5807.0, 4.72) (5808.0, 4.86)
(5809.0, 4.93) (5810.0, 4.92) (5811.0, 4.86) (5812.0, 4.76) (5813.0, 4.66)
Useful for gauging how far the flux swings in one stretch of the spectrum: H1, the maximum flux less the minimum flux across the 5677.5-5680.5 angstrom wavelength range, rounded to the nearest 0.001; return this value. 0.110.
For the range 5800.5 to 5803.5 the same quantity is 0.190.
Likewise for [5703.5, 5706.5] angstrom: 0.070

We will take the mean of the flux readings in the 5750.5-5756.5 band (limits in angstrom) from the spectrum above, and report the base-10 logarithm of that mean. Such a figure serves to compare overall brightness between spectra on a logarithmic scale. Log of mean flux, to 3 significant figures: 0.654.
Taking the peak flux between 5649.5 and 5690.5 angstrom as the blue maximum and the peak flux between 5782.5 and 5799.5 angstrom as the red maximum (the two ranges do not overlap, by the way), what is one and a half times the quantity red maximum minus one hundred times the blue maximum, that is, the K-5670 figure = -688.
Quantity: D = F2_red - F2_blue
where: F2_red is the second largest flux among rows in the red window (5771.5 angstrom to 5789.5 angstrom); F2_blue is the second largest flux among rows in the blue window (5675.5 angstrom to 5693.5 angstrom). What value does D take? -0.120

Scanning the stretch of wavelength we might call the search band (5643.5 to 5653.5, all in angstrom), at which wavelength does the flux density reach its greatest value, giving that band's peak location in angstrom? 5652.0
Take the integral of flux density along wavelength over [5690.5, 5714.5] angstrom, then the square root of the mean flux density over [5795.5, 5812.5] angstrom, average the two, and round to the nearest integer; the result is 52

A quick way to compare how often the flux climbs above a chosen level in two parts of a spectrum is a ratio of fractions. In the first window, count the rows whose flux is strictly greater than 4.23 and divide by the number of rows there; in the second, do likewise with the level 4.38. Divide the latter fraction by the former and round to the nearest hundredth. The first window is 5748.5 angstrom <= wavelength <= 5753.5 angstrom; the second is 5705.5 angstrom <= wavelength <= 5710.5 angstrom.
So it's 0.60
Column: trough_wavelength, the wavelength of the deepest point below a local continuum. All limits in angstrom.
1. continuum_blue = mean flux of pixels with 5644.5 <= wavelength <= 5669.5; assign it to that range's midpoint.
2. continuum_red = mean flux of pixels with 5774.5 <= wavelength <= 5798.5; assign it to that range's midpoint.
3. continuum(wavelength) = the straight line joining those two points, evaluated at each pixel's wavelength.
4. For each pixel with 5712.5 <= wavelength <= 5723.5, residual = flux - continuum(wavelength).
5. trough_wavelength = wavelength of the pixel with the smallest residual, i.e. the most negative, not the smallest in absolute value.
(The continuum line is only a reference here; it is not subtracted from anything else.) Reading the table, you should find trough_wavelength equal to 5714.0 angstrom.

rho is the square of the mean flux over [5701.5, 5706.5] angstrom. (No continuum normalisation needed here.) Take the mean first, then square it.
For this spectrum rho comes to 17.8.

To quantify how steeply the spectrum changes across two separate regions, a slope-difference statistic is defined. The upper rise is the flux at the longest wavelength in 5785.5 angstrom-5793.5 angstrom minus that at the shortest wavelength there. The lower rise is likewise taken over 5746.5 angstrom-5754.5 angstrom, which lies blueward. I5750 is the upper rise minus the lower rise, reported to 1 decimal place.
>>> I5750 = -0.4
